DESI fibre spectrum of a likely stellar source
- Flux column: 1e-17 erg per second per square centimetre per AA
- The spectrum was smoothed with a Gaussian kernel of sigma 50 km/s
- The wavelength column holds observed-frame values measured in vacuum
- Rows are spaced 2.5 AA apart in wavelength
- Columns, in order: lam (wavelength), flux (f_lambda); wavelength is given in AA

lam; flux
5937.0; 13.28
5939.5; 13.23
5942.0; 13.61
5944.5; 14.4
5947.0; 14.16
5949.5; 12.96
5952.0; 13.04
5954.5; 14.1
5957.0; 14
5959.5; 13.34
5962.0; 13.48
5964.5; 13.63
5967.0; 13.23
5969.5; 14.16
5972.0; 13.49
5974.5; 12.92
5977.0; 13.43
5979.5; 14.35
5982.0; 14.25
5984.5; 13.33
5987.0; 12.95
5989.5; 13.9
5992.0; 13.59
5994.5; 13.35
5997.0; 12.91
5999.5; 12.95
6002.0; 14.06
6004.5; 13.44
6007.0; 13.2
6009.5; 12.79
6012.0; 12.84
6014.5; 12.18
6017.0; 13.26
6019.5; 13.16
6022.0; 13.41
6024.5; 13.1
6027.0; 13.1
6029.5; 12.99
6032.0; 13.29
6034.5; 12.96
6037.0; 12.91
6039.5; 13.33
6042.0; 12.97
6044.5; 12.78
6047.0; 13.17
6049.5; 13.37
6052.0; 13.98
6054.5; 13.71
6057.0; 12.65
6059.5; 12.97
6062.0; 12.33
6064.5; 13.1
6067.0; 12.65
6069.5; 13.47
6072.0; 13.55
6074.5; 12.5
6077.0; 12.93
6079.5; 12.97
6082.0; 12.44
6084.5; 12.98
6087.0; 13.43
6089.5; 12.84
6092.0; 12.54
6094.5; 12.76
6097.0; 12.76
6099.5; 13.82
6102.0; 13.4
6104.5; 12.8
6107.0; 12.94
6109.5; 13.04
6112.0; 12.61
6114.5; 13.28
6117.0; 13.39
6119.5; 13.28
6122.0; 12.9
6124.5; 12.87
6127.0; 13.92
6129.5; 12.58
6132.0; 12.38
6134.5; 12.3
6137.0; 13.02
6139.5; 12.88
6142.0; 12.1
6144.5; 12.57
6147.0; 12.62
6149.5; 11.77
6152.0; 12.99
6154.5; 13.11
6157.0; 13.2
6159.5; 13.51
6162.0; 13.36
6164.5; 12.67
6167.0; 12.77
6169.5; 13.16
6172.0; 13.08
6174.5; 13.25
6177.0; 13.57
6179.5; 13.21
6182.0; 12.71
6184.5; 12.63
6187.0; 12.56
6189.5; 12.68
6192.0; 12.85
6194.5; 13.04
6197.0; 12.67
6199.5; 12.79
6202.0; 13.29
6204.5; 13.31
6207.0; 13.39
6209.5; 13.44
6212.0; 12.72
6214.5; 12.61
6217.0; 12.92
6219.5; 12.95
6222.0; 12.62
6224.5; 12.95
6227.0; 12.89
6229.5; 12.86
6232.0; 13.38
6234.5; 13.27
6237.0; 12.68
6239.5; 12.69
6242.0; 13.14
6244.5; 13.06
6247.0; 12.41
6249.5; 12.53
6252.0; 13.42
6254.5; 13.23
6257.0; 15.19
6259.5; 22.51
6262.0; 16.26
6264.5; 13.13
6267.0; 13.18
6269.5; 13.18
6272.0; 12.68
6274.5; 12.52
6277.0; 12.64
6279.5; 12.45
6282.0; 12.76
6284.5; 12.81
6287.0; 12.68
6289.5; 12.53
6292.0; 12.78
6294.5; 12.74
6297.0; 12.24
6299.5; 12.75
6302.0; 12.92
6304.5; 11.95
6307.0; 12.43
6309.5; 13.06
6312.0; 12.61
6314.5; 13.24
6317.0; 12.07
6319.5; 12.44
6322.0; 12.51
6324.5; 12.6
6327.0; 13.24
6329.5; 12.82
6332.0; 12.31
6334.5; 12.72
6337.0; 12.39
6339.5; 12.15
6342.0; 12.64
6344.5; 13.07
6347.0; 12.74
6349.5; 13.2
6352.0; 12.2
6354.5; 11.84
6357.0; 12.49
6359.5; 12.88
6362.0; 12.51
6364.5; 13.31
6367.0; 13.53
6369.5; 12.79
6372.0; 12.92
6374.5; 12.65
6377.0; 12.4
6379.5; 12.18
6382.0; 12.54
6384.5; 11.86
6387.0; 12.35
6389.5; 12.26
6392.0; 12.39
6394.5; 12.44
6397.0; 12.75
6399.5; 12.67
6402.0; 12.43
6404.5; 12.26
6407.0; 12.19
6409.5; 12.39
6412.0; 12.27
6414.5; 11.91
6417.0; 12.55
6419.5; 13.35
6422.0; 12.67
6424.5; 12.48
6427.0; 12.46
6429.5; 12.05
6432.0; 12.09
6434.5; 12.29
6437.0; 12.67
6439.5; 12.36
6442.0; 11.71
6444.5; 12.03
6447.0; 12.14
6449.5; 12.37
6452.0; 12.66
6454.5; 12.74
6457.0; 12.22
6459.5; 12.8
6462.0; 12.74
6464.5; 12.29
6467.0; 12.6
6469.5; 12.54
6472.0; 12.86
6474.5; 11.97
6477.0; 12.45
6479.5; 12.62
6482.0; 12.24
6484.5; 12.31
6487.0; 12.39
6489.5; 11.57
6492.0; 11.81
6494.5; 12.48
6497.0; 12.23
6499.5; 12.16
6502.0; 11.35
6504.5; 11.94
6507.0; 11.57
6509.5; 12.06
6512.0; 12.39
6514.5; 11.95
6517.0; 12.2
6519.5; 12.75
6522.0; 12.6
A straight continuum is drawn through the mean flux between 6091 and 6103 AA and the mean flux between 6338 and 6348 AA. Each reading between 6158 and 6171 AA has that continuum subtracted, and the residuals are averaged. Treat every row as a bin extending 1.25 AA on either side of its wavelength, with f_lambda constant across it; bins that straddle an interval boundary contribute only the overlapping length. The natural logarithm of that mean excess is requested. -1.9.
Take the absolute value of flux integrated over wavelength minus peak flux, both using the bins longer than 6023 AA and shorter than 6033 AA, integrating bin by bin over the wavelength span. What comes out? 118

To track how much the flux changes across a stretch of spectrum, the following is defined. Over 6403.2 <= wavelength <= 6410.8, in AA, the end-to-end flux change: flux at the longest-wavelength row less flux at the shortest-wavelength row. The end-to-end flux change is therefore 0.13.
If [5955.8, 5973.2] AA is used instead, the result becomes -0.51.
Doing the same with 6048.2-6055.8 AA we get 0.34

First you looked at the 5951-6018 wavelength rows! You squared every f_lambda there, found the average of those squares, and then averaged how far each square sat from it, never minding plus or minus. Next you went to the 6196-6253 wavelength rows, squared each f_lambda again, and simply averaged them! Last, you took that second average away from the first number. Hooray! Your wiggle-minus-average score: -157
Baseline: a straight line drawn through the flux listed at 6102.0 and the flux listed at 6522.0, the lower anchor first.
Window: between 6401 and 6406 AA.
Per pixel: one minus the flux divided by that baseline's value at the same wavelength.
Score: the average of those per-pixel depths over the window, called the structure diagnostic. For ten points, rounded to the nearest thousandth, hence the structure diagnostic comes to 0.038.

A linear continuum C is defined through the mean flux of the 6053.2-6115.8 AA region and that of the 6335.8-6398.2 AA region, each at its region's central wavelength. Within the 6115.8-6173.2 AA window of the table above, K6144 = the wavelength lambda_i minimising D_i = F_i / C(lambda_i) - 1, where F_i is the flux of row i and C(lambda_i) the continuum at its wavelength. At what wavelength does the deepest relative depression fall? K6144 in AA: 6149.5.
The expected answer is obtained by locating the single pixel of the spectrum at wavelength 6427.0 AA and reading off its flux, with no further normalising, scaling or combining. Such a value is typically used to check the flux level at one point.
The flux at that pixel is 12.46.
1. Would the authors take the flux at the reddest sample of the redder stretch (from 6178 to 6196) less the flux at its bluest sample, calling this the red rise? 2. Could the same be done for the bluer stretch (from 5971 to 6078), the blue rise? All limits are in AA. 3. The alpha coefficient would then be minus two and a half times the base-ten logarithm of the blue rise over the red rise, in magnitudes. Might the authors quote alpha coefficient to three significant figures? -1.29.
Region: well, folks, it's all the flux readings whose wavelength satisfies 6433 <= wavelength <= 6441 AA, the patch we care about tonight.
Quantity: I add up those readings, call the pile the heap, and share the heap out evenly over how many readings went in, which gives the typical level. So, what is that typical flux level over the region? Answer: 12.4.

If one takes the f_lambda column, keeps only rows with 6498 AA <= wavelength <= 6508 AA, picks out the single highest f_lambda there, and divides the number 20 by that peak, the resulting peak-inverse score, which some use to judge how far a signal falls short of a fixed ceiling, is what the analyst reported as 1.64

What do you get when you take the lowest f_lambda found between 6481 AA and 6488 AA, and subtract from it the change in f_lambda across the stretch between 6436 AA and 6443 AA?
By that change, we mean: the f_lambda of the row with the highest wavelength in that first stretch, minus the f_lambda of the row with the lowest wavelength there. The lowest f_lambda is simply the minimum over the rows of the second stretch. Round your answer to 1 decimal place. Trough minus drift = 13.2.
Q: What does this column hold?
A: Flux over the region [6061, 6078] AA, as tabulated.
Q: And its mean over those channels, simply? 12.9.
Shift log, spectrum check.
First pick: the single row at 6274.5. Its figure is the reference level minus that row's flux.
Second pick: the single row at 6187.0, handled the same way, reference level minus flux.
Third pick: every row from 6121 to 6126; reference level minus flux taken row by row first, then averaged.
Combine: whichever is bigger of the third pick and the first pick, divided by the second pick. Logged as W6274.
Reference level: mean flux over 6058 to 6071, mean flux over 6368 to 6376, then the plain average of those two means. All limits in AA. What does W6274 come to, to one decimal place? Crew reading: 1.1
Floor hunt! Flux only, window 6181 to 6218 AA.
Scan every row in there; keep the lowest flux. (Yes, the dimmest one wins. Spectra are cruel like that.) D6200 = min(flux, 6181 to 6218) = 12.56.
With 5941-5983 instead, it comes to 12.92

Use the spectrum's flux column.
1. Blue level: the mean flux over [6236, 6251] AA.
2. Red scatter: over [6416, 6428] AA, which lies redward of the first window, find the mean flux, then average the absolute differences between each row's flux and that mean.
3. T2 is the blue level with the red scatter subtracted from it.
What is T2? 12.5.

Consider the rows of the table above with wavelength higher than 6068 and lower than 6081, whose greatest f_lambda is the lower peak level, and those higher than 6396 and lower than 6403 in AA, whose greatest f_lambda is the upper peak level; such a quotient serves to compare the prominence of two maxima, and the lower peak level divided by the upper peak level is 1.06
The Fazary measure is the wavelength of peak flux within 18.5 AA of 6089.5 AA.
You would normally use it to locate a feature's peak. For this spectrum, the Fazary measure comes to 6099.5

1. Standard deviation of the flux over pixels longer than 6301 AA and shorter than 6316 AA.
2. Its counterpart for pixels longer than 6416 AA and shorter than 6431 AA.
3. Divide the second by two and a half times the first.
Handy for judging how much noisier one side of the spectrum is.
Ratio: 0.361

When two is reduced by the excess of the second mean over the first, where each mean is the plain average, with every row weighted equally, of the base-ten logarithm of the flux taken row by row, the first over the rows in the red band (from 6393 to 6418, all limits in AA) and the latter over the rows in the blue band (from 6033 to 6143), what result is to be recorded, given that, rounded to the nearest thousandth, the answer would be 1.979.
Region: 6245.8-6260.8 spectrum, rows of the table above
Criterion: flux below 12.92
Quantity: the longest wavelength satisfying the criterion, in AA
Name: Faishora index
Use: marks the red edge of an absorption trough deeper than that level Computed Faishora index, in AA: 6249.5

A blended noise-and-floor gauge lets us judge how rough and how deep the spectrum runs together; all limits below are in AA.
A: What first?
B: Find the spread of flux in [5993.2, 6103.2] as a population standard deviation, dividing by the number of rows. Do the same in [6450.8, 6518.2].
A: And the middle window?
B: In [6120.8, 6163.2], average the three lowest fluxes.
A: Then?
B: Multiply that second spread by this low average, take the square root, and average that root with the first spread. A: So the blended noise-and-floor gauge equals 1.28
